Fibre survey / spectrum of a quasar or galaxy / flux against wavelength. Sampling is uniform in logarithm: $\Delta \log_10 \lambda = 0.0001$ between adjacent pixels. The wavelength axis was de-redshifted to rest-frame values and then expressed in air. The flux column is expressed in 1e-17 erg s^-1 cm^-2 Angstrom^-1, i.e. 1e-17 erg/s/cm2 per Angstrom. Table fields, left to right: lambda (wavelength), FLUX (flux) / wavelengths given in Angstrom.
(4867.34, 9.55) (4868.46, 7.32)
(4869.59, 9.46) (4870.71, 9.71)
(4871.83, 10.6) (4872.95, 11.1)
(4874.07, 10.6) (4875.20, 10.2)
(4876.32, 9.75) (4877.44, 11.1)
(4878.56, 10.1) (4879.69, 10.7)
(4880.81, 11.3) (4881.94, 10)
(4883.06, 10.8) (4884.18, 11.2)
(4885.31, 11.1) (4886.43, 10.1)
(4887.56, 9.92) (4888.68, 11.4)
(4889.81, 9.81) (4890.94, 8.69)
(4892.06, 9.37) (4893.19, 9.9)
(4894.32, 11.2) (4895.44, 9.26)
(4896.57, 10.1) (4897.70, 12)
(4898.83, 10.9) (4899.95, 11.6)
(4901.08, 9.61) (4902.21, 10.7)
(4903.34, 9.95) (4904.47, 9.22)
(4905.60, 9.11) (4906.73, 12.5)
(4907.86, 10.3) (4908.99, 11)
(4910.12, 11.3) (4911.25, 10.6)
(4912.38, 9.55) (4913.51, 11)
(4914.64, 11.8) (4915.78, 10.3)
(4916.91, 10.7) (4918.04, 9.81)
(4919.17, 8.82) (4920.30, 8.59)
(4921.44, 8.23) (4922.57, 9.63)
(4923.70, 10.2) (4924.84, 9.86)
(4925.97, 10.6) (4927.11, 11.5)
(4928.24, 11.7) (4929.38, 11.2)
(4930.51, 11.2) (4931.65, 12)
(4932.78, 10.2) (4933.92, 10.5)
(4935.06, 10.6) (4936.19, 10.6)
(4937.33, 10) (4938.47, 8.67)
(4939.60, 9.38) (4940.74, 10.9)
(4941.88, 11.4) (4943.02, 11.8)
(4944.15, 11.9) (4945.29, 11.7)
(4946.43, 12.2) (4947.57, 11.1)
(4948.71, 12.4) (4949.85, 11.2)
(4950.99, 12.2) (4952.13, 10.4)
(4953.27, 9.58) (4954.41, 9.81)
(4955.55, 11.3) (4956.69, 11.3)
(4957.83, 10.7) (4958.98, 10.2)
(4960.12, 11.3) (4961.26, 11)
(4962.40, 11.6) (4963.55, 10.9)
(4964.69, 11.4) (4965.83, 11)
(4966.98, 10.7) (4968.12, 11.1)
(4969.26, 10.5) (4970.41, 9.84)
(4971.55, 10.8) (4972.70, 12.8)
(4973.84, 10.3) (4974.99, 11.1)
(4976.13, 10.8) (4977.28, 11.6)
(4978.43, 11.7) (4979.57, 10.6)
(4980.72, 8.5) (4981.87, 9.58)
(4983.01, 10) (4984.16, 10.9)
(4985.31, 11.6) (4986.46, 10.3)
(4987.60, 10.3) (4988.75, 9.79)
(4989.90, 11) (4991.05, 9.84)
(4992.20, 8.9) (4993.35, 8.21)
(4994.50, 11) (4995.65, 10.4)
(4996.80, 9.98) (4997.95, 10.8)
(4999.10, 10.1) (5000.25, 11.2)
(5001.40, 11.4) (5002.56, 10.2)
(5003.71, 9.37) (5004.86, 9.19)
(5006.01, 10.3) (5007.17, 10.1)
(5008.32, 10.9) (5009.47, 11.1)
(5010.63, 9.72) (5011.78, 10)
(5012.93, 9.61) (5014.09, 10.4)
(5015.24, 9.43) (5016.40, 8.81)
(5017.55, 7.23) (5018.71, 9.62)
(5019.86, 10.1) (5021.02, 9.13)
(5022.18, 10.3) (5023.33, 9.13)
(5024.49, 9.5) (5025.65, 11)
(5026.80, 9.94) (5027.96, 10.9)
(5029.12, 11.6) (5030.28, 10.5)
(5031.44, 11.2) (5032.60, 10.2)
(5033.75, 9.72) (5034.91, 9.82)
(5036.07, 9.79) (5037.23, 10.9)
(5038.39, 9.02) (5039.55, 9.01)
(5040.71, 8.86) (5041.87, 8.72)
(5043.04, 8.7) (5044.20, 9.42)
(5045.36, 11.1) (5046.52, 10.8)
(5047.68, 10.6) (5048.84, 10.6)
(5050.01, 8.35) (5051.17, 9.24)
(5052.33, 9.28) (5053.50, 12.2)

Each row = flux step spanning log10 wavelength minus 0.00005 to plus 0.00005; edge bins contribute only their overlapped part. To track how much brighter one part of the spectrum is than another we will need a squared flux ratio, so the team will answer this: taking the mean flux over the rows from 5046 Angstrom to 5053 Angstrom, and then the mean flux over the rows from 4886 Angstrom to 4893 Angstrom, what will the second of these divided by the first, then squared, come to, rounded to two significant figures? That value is 1.0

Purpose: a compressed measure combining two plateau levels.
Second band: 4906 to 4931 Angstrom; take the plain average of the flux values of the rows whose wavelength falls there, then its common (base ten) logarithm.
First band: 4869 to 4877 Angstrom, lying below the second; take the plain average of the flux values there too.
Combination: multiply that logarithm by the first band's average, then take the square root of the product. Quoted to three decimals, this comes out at 3.226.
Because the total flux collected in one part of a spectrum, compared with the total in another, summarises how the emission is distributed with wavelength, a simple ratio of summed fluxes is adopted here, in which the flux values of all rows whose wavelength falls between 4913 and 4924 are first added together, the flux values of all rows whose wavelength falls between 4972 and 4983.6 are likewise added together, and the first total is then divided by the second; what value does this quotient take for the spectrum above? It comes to 0.93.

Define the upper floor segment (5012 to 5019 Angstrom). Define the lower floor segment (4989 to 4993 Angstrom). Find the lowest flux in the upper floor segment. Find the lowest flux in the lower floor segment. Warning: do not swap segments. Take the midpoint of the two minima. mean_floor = 8.1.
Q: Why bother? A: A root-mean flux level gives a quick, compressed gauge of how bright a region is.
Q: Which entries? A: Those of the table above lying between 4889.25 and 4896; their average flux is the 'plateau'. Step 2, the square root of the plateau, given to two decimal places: 3.12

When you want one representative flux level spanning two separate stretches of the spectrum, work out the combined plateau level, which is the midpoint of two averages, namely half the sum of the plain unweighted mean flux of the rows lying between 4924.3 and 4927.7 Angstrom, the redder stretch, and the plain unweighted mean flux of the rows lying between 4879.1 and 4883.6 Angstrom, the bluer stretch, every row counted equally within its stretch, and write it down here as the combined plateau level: 10.7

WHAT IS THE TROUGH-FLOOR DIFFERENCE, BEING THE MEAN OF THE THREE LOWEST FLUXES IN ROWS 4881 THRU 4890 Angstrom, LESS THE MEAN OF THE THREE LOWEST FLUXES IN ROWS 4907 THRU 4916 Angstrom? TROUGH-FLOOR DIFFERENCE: -0.1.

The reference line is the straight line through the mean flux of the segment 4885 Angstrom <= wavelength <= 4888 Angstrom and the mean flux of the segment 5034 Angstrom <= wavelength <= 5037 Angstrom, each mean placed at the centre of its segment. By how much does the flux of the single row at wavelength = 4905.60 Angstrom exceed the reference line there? -1.2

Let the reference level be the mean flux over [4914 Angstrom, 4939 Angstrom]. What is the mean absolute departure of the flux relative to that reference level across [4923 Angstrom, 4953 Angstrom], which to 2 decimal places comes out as 0.94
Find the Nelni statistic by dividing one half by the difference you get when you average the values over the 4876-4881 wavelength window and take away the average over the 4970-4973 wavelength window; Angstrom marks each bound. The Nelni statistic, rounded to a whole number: -1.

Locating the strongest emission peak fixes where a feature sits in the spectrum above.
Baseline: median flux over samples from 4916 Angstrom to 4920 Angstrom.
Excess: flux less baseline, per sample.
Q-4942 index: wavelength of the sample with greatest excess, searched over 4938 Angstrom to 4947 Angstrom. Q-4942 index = 4946.43 Angstrom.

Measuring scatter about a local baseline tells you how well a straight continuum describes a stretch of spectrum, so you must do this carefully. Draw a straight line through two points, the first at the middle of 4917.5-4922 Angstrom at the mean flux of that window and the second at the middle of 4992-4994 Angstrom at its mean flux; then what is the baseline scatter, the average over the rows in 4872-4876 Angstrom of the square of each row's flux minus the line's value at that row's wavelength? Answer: 2.6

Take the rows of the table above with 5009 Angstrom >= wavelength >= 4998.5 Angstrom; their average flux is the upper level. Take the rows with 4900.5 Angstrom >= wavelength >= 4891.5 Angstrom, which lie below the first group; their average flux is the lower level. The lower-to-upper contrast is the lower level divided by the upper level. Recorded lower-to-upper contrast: 1.02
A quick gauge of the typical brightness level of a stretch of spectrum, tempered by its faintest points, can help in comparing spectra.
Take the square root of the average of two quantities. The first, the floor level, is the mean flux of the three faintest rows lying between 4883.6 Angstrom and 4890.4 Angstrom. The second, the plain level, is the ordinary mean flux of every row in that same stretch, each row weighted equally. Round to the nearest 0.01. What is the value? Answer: 3.20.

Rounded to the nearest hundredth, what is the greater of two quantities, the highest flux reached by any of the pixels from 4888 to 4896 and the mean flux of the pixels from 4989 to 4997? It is 11.40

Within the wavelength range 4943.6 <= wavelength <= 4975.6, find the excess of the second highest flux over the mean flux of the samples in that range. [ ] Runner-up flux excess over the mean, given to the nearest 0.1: 1.3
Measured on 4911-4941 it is 1.5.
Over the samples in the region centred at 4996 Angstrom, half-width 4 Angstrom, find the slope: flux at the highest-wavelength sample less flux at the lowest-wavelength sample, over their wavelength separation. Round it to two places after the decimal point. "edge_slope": 0.17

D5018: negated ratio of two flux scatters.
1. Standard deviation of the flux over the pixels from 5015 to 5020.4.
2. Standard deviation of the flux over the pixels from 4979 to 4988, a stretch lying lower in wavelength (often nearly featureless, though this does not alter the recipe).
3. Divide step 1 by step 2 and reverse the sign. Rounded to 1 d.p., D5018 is -1.2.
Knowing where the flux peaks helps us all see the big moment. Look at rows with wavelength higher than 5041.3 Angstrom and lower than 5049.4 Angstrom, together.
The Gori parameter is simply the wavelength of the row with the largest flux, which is 5045.36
